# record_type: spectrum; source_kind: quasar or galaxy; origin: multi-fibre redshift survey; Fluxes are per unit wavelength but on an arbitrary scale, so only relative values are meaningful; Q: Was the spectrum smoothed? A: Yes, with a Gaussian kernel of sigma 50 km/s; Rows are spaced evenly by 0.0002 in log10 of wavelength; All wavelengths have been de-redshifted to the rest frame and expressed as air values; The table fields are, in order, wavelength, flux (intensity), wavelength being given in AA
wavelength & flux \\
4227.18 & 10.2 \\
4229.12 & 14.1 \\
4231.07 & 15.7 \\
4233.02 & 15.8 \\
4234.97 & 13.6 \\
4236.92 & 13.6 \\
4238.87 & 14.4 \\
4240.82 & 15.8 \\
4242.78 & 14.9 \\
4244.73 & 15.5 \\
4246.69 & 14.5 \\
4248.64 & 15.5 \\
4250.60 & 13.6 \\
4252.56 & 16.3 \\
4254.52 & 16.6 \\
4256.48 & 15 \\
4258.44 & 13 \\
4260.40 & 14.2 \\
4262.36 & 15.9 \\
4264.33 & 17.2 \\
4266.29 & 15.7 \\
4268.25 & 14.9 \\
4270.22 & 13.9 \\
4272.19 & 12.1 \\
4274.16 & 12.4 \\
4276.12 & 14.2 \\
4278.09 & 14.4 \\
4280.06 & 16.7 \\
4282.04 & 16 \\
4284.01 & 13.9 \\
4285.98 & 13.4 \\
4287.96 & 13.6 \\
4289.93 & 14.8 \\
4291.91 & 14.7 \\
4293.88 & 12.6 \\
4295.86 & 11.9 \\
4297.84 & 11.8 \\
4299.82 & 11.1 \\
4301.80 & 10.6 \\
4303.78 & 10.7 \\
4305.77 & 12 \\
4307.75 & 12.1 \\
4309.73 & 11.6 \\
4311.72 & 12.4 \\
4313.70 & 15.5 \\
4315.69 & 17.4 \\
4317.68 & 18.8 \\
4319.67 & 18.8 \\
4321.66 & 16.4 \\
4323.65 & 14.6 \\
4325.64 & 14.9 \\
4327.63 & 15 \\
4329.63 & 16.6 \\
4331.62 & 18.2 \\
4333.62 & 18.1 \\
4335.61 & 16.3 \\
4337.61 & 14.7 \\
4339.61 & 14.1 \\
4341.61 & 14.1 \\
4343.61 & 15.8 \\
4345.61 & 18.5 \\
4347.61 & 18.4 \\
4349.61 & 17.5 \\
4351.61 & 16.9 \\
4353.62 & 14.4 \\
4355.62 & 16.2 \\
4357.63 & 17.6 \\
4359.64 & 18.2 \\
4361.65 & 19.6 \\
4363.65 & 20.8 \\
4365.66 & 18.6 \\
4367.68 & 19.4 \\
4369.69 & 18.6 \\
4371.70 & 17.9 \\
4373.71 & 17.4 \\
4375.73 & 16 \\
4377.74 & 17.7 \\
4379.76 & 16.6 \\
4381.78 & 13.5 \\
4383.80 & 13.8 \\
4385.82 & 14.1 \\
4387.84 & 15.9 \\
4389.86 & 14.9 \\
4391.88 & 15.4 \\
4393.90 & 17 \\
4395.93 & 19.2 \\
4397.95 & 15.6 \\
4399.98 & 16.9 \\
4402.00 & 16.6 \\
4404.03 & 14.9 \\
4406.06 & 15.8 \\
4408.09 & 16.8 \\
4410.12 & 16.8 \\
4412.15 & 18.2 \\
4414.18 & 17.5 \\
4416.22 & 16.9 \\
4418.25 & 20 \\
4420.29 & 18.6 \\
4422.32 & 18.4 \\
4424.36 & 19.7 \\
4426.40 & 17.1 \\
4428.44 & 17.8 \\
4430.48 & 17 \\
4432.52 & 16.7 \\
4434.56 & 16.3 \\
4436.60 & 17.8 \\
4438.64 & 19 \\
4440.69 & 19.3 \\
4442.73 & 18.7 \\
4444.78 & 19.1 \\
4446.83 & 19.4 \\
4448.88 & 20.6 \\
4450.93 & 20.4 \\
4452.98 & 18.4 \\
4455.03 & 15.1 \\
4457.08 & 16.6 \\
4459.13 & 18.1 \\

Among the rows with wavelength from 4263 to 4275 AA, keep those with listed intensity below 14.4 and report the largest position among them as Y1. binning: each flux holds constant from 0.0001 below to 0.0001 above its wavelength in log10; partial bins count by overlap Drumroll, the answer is 4274.16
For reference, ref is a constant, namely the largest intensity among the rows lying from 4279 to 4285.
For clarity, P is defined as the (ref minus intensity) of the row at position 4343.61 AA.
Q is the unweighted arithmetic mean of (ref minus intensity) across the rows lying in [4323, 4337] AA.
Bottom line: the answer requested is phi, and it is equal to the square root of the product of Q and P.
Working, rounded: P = 1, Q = 0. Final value 0.64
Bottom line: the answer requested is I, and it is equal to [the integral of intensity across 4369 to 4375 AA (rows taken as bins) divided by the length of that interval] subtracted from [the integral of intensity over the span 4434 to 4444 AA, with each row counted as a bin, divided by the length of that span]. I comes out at 0.5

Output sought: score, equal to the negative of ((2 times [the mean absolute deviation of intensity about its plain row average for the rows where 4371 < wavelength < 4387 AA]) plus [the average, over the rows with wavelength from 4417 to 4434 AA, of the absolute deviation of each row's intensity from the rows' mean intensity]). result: -4.1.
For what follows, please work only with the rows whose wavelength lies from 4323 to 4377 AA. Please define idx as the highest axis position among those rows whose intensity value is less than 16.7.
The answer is 4375.73 AA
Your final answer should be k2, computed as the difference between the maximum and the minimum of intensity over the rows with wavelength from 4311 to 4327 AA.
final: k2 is 6.4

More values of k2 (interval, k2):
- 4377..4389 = 4.2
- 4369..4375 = 1.2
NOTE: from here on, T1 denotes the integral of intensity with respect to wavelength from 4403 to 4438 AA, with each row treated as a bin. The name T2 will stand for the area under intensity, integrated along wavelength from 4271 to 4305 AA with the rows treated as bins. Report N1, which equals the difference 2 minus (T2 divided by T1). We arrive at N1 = 1.26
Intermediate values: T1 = 611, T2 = 450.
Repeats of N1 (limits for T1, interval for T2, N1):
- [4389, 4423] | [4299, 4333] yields 1.14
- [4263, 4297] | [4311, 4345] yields 0.88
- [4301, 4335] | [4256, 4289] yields 1.06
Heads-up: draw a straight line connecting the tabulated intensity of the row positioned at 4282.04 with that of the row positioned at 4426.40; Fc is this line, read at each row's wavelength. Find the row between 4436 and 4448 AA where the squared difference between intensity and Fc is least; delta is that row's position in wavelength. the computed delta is 4436.60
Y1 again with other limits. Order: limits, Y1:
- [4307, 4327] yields 4311.72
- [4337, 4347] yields 4341.61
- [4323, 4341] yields 4339.61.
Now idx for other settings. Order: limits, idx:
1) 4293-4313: 4311.72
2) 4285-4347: 4343.61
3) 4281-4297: 4295.86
